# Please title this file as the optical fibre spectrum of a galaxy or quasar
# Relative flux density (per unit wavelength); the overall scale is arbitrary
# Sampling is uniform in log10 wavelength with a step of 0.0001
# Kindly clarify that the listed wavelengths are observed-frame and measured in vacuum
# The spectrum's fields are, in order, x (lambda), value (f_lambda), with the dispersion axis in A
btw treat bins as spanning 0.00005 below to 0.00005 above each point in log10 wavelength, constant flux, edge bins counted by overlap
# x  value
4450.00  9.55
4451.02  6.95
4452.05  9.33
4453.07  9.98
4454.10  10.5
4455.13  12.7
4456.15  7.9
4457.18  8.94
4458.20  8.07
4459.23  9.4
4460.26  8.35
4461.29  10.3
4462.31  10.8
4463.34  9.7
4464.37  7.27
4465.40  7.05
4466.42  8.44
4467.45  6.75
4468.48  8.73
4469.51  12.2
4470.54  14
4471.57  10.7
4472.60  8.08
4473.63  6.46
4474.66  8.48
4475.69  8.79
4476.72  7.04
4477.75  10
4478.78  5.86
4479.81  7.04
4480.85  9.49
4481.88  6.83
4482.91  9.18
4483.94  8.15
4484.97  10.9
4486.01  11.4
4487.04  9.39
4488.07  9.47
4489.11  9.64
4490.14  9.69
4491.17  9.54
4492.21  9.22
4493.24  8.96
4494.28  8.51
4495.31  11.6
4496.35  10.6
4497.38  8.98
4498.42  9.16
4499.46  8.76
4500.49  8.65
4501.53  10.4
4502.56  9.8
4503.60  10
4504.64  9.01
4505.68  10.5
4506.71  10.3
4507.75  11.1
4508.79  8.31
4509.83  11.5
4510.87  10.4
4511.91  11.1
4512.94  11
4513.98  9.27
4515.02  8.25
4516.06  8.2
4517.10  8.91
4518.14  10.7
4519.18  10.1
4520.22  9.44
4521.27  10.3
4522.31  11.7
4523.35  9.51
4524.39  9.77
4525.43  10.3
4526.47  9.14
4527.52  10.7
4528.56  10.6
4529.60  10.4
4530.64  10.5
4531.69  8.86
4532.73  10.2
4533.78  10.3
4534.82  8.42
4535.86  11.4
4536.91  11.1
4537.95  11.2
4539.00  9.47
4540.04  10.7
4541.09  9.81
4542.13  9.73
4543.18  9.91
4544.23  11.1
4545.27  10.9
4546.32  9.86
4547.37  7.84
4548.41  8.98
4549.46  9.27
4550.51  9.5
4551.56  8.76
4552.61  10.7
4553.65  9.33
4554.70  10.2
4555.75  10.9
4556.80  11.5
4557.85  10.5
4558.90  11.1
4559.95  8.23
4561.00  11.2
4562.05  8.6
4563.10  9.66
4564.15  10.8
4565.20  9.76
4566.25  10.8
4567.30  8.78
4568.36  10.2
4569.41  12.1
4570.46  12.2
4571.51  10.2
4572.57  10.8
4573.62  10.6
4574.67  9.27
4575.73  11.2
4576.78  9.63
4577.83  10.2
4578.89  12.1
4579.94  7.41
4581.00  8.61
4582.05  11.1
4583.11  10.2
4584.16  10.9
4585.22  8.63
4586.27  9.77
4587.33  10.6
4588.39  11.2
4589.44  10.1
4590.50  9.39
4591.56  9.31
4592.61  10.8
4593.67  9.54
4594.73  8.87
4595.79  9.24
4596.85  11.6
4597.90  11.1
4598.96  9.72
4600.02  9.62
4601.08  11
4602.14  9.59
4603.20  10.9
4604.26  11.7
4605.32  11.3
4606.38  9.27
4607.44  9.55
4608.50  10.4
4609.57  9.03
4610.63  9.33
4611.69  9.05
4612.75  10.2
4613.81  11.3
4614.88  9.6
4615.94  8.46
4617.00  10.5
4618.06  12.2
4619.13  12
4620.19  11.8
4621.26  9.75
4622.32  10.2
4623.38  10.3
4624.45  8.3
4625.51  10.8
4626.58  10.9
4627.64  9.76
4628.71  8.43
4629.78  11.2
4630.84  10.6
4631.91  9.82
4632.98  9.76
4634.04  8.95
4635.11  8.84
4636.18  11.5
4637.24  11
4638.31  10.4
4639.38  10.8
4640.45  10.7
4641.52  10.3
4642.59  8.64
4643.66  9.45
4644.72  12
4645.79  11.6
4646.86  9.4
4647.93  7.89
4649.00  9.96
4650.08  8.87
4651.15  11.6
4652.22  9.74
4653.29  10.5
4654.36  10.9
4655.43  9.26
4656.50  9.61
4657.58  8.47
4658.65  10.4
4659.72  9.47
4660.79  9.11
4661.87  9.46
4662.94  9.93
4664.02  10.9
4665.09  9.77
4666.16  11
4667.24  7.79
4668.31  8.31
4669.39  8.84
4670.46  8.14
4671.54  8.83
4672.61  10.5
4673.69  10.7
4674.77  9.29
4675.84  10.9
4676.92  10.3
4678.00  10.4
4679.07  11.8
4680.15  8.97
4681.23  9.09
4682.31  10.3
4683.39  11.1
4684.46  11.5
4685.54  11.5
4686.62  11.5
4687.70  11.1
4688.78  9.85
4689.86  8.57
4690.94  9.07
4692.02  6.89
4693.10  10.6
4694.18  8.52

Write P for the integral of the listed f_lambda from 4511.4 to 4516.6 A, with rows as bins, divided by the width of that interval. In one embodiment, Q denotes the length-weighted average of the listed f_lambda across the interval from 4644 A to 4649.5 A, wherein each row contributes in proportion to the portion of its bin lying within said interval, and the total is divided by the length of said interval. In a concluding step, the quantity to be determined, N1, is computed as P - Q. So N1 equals -0.6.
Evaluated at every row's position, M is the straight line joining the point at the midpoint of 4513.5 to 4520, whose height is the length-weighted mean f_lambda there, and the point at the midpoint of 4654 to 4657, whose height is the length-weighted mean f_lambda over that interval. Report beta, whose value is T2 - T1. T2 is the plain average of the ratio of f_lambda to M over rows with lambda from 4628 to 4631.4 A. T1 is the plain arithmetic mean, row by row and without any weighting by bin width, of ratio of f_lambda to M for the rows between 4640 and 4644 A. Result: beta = 0.04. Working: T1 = 1.00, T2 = 1.03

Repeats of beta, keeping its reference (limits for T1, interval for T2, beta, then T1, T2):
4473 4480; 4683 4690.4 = 0.22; 0.85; 1.07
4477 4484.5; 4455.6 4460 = 0.07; 0.89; 0.96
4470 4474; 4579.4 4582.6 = -0.14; 1.08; 0.95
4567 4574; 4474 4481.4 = -0.23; 1.13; 0.89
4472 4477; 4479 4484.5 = 0.04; 0.86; 0.90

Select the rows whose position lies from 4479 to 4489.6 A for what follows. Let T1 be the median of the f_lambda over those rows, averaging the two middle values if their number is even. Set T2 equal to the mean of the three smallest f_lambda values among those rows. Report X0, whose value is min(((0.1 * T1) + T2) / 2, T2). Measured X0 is 4.1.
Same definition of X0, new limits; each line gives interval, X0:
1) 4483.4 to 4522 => 4.6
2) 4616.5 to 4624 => 5.6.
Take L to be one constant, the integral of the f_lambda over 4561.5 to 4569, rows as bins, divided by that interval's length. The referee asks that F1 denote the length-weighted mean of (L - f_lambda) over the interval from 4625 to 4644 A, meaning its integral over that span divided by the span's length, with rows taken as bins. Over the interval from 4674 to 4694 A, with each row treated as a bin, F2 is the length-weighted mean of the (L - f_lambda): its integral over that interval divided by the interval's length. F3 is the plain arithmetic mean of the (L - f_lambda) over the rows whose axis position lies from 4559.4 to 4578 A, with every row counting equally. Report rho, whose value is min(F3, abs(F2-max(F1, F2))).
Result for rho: -0.40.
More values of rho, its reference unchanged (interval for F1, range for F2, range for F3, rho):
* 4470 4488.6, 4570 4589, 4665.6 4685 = -0.04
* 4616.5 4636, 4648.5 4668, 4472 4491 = 0.00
